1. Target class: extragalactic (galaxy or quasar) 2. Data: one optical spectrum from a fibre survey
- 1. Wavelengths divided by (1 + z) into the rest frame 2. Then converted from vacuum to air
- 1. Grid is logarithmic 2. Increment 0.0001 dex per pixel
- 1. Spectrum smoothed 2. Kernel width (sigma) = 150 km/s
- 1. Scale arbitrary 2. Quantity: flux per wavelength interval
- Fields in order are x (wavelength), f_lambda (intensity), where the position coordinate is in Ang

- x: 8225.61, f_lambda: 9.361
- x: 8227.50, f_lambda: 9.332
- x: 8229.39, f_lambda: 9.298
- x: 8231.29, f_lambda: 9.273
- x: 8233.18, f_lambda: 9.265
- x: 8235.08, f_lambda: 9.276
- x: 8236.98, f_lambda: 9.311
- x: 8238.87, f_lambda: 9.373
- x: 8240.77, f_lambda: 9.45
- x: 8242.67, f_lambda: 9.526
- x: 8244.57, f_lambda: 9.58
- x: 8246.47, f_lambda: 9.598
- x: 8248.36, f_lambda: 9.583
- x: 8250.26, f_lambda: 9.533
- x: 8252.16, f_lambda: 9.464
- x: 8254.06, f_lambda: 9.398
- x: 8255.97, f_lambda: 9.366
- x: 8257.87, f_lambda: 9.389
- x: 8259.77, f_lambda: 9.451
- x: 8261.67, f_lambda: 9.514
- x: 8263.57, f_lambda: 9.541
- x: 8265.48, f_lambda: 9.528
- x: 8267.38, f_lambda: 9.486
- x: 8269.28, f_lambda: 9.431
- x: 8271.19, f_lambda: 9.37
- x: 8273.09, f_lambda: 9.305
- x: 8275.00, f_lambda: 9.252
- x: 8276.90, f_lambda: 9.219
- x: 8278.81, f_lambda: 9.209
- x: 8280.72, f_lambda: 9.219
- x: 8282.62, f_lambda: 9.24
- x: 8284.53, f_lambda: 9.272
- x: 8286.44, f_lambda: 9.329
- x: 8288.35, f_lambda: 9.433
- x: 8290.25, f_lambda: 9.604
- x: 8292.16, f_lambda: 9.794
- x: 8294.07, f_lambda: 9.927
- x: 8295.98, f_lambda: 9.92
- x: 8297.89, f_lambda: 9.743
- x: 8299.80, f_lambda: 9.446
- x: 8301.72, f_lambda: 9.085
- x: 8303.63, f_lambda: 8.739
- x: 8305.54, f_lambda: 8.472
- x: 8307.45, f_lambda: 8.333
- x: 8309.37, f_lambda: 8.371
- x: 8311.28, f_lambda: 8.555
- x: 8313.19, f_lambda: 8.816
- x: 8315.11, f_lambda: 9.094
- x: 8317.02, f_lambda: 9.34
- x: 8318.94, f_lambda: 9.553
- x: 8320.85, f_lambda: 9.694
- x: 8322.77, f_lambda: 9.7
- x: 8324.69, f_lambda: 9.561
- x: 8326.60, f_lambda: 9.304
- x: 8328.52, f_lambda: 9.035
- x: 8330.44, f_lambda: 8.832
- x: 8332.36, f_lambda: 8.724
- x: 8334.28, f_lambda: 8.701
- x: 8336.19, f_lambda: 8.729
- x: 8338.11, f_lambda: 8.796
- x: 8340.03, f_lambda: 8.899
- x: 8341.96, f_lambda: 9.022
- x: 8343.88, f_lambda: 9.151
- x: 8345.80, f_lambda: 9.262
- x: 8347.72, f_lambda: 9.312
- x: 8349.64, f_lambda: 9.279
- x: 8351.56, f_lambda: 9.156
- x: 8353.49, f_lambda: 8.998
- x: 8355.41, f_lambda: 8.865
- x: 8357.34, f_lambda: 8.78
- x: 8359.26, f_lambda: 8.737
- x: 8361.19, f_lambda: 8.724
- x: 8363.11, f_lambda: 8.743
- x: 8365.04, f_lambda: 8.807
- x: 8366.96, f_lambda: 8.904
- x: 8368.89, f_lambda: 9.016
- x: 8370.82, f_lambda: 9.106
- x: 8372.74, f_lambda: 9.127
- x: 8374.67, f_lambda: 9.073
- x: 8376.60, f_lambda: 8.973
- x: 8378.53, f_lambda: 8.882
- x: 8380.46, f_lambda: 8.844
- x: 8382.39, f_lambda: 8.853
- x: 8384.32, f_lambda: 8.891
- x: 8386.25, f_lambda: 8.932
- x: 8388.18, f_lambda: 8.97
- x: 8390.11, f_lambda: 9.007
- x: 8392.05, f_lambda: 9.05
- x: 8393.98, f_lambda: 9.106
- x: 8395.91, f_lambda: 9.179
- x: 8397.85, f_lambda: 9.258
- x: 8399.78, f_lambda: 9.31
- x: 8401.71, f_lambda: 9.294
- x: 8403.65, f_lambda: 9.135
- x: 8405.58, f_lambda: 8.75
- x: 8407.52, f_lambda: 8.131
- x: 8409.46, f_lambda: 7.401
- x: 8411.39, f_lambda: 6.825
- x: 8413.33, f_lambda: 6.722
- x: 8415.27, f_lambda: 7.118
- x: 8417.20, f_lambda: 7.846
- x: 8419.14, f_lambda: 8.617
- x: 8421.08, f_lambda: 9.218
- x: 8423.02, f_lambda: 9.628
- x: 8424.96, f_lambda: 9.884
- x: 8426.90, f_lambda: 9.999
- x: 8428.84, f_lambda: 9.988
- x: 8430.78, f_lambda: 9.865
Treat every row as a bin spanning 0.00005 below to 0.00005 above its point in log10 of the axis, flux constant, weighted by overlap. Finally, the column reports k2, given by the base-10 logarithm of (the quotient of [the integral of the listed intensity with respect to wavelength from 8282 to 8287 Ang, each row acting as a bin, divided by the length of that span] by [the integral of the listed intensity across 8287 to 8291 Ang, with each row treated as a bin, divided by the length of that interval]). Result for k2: -0.011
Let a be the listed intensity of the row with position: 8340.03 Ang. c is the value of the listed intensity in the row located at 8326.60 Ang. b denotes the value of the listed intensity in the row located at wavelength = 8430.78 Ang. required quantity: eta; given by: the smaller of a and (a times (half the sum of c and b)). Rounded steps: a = 8.899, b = 9.865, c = 9.304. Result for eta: 8.9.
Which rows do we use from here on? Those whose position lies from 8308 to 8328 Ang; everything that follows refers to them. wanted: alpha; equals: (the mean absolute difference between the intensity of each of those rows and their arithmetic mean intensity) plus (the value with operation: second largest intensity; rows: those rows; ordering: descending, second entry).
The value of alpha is 10.1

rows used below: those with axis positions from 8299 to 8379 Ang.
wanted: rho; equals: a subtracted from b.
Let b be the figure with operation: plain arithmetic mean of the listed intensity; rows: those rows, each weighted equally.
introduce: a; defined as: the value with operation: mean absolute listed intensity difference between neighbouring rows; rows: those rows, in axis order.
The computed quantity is 8.9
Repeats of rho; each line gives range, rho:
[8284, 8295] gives 9.4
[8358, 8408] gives 8.9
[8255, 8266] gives 9.4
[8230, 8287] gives 9.4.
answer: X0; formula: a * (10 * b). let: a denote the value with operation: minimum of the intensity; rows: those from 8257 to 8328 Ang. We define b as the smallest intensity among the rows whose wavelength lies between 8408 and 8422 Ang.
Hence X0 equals 560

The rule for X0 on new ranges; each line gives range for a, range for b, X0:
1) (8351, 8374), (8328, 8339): 759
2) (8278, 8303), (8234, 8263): 843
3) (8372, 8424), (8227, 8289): 619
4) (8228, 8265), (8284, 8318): 772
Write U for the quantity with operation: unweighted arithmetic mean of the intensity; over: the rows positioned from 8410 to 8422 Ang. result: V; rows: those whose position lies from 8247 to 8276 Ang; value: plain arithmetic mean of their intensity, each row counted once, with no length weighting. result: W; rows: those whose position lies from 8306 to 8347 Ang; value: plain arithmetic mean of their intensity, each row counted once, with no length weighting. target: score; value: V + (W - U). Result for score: 10.7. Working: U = 7.7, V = 9.4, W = 9.0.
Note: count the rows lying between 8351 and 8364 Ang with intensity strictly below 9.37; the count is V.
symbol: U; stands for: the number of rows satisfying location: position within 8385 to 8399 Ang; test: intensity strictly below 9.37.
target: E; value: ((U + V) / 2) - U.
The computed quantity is 0.0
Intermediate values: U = 7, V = 7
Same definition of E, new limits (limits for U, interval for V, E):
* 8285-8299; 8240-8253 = -0.5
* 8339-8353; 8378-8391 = 0.0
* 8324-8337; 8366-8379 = 0.5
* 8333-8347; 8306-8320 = -0.5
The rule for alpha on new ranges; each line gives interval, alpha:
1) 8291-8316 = 10.4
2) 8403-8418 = 9.5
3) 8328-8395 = 9.4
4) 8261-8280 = 9.6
